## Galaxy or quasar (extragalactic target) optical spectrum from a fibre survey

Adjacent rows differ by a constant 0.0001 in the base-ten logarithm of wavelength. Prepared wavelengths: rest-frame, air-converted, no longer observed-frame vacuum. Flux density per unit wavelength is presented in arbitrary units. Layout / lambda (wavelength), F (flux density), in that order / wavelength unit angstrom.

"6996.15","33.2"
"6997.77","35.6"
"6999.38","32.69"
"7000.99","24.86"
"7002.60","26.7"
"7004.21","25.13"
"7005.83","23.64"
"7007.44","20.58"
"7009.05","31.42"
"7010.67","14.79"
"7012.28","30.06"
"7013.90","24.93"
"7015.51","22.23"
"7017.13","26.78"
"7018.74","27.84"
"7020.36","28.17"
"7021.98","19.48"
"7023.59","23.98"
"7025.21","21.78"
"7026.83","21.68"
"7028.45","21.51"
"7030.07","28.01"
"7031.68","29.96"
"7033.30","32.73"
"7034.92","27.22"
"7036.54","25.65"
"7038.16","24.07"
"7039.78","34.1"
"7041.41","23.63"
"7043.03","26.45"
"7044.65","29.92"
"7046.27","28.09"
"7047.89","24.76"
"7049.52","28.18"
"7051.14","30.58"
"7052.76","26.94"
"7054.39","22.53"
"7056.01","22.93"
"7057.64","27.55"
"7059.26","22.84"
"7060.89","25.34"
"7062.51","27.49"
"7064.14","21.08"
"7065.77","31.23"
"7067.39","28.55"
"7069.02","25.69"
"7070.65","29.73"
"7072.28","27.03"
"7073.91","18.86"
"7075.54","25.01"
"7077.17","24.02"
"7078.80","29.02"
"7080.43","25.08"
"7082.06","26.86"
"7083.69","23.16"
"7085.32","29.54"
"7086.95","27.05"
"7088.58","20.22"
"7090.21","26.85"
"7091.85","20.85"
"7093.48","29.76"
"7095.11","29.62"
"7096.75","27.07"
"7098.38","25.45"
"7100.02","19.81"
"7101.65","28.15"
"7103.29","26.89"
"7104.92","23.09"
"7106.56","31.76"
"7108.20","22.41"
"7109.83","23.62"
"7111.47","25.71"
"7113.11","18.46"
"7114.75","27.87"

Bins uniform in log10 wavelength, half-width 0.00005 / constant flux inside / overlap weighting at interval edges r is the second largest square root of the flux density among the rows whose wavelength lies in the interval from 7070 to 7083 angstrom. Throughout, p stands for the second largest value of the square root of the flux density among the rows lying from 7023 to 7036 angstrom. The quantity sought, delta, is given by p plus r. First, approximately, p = 5.47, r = 5.39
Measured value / 10.9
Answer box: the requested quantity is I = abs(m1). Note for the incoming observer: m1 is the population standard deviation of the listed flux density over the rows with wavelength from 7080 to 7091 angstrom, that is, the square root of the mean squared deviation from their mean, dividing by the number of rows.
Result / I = 2.8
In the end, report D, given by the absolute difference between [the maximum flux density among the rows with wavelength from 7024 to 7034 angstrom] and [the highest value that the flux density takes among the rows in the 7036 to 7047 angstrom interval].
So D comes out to 1.4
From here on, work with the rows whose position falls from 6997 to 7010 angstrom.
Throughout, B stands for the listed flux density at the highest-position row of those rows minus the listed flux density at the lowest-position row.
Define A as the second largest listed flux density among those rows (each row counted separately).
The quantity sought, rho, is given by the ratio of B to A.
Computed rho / -0.13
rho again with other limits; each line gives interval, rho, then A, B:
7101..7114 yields -0.34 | 28.15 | -10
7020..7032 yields 0.06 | 28.17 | 2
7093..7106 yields -0.23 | 29.62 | -7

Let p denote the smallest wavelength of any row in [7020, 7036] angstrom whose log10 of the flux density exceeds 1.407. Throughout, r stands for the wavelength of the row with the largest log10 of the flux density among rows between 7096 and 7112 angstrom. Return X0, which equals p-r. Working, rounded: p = 7020.36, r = 7106.56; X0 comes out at -86.2 angstrom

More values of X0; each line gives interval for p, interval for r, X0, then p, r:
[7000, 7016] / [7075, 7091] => -82.7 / 7002.60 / 7085.32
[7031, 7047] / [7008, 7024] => 22.6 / 7031.68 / 7009.05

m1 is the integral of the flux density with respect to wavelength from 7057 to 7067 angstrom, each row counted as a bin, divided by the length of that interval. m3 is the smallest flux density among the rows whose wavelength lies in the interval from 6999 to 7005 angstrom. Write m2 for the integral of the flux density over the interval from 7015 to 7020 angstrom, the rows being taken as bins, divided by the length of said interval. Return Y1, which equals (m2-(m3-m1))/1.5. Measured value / 18.1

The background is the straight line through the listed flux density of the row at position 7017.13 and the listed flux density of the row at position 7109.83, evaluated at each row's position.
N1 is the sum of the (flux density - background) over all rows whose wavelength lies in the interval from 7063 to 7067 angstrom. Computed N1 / 2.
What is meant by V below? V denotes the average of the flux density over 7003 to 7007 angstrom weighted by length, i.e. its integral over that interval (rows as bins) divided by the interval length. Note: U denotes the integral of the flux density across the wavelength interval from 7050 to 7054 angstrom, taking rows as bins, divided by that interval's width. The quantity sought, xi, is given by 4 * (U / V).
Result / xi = 4.6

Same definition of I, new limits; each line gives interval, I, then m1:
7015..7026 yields 3.1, 3.1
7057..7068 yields 3.2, 3.2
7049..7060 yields 2.9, 2.9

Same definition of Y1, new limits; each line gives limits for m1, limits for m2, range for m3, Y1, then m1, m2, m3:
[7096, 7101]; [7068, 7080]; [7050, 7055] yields 18.2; 24.2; 25.63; 22.53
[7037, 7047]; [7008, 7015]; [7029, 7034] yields 16.4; 27.6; 25.01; 28.01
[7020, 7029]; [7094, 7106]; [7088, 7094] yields 18.8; 22.5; 25.95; 20.22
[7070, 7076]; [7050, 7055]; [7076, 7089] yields 21.2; 25.0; 26.96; 20.22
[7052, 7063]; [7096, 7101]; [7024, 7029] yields 18.5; 25.0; 24.22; 21.51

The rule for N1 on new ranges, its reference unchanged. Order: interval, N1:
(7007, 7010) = -2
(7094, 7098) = 9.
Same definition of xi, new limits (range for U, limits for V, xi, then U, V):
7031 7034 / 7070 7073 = 4.4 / 31.3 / 28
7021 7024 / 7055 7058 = 3.5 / 21.8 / 25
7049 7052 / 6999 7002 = 4.2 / 29.5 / 28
